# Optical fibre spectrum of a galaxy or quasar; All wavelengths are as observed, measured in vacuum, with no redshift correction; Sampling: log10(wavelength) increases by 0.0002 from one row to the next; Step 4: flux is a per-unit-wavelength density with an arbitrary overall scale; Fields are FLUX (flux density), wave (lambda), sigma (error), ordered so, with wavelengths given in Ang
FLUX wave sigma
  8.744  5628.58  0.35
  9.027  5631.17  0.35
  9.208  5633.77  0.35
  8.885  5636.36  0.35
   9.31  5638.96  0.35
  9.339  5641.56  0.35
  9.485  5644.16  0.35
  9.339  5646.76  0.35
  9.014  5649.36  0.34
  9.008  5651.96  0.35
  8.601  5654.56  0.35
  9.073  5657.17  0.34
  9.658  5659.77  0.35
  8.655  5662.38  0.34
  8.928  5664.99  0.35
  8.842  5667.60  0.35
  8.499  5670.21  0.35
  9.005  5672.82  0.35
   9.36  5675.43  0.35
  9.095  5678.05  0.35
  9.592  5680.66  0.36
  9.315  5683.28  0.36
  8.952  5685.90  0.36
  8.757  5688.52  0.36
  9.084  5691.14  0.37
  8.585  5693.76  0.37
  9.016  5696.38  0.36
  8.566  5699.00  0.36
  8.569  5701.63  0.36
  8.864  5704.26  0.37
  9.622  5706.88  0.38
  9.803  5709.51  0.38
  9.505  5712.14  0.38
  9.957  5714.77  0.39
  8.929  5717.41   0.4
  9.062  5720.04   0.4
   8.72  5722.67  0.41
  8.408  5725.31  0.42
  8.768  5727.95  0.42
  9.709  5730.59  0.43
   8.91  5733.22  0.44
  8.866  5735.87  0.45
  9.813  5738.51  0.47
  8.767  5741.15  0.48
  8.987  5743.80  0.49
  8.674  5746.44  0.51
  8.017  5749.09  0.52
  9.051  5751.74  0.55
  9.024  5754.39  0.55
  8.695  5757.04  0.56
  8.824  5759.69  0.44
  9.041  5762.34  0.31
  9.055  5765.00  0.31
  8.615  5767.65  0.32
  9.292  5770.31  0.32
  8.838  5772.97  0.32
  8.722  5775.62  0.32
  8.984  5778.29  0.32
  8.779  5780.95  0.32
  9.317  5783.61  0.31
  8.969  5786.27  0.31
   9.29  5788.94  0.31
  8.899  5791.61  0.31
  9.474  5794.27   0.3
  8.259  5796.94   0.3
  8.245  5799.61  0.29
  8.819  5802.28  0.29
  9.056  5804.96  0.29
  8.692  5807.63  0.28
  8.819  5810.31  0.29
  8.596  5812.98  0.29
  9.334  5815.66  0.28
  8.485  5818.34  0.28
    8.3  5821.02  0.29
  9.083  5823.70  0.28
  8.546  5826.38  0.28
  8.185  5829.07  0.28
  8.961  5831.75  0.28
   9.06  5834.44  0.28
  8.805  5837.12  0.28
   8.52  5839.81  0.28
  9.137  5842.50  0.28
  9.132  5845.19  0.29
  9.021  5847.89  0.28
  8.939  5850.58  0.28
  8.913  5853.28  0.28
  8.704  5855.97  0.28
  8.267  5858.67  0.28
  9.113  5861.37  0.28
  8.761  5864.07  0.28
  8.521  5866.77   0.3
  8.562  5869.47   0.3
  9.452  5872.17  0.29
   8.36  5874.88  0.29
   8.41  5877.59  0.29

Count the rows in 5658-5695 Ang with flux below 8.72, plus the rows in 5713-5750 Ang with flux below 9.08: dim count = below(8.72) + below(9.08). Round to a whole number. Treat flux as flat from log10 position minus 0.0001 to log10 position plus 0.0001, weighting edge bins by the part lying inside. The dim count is 14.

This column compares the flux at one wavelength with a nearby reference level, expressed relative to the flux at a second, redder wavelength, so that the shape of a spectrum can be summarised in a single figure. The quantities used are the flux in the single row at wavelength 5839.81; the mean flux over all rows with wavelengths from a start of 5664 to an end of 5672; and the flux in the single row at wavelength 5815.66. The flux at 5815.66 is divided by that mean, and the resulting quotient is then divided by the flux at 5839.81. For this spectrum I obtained 0.125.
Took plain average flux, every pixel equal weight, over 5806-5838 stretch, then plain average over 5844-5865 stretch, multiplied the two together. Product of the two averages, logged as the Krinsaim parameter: 77.4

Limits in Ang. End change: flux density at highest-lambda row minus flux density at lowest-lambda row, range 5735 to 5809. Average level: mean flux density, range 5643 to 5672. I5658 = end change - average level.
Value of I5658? -9.18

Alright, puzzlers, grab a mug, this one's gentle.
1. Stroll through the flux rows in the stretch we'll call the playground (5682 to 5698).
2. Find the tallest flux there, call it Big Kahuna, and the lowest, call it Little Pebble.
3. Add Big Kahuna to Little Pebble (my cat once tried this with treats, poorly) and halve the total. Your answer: 8.95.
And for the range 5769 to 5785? 9.02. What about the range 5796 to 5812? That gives 8.65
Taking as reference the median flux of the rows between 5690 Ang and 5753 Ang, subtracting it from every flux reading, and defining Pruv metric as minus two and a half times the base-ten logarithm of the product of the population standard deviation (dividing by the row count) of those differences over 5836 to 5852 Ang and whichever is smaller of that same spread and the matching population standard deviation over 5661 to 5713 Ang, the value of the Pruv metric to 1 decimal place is 3.3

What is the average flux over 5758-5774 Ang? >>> 8.94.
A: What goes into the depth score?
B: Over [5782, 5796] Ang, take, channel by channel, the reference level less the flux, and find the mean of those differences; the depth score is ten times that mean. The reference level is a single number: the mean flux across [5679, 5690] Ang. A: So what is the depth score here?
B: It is 0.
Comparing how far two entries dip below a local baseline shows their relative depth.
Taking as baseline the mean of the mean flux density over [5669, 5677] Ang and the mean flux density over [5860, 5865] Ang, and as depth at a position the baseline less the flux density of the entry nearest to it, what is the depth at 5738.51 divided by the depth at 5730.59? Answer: 1.1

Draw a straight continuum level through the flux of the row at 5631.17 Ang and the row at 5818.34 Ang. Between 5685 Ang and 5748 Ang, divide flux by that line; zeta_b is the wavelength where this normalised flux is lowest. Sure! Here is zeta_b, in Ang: 5725.31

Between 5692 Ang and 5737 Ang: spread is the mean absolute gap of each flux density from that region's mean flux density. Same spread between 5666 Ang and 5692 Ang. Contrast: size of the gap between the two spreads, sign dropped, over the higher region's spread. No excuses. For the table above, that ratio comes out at 0.39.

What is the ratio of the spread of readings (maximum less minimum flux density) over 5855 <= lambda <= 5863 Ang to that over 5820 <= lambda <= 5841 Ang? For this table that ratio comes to 0.9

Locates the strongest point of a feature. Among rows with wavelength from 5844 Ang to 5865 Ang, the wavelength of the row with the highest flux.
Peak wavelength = 5845.19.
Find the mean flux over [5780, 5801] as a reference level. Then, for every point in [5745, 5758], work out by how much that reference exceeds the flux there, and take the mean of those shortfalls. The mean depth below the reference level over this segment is 0.21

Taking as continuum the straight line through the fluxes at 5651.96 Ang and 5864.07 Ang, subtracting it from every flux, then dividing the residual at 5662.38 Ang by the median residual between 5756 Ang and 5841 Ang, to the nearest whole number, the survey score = 37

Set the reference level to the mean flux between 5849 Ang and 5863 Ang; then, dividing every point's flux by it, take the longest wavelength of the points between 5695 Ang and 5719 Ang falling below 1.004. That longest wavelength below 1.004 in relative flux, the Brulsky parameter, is 5701.63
